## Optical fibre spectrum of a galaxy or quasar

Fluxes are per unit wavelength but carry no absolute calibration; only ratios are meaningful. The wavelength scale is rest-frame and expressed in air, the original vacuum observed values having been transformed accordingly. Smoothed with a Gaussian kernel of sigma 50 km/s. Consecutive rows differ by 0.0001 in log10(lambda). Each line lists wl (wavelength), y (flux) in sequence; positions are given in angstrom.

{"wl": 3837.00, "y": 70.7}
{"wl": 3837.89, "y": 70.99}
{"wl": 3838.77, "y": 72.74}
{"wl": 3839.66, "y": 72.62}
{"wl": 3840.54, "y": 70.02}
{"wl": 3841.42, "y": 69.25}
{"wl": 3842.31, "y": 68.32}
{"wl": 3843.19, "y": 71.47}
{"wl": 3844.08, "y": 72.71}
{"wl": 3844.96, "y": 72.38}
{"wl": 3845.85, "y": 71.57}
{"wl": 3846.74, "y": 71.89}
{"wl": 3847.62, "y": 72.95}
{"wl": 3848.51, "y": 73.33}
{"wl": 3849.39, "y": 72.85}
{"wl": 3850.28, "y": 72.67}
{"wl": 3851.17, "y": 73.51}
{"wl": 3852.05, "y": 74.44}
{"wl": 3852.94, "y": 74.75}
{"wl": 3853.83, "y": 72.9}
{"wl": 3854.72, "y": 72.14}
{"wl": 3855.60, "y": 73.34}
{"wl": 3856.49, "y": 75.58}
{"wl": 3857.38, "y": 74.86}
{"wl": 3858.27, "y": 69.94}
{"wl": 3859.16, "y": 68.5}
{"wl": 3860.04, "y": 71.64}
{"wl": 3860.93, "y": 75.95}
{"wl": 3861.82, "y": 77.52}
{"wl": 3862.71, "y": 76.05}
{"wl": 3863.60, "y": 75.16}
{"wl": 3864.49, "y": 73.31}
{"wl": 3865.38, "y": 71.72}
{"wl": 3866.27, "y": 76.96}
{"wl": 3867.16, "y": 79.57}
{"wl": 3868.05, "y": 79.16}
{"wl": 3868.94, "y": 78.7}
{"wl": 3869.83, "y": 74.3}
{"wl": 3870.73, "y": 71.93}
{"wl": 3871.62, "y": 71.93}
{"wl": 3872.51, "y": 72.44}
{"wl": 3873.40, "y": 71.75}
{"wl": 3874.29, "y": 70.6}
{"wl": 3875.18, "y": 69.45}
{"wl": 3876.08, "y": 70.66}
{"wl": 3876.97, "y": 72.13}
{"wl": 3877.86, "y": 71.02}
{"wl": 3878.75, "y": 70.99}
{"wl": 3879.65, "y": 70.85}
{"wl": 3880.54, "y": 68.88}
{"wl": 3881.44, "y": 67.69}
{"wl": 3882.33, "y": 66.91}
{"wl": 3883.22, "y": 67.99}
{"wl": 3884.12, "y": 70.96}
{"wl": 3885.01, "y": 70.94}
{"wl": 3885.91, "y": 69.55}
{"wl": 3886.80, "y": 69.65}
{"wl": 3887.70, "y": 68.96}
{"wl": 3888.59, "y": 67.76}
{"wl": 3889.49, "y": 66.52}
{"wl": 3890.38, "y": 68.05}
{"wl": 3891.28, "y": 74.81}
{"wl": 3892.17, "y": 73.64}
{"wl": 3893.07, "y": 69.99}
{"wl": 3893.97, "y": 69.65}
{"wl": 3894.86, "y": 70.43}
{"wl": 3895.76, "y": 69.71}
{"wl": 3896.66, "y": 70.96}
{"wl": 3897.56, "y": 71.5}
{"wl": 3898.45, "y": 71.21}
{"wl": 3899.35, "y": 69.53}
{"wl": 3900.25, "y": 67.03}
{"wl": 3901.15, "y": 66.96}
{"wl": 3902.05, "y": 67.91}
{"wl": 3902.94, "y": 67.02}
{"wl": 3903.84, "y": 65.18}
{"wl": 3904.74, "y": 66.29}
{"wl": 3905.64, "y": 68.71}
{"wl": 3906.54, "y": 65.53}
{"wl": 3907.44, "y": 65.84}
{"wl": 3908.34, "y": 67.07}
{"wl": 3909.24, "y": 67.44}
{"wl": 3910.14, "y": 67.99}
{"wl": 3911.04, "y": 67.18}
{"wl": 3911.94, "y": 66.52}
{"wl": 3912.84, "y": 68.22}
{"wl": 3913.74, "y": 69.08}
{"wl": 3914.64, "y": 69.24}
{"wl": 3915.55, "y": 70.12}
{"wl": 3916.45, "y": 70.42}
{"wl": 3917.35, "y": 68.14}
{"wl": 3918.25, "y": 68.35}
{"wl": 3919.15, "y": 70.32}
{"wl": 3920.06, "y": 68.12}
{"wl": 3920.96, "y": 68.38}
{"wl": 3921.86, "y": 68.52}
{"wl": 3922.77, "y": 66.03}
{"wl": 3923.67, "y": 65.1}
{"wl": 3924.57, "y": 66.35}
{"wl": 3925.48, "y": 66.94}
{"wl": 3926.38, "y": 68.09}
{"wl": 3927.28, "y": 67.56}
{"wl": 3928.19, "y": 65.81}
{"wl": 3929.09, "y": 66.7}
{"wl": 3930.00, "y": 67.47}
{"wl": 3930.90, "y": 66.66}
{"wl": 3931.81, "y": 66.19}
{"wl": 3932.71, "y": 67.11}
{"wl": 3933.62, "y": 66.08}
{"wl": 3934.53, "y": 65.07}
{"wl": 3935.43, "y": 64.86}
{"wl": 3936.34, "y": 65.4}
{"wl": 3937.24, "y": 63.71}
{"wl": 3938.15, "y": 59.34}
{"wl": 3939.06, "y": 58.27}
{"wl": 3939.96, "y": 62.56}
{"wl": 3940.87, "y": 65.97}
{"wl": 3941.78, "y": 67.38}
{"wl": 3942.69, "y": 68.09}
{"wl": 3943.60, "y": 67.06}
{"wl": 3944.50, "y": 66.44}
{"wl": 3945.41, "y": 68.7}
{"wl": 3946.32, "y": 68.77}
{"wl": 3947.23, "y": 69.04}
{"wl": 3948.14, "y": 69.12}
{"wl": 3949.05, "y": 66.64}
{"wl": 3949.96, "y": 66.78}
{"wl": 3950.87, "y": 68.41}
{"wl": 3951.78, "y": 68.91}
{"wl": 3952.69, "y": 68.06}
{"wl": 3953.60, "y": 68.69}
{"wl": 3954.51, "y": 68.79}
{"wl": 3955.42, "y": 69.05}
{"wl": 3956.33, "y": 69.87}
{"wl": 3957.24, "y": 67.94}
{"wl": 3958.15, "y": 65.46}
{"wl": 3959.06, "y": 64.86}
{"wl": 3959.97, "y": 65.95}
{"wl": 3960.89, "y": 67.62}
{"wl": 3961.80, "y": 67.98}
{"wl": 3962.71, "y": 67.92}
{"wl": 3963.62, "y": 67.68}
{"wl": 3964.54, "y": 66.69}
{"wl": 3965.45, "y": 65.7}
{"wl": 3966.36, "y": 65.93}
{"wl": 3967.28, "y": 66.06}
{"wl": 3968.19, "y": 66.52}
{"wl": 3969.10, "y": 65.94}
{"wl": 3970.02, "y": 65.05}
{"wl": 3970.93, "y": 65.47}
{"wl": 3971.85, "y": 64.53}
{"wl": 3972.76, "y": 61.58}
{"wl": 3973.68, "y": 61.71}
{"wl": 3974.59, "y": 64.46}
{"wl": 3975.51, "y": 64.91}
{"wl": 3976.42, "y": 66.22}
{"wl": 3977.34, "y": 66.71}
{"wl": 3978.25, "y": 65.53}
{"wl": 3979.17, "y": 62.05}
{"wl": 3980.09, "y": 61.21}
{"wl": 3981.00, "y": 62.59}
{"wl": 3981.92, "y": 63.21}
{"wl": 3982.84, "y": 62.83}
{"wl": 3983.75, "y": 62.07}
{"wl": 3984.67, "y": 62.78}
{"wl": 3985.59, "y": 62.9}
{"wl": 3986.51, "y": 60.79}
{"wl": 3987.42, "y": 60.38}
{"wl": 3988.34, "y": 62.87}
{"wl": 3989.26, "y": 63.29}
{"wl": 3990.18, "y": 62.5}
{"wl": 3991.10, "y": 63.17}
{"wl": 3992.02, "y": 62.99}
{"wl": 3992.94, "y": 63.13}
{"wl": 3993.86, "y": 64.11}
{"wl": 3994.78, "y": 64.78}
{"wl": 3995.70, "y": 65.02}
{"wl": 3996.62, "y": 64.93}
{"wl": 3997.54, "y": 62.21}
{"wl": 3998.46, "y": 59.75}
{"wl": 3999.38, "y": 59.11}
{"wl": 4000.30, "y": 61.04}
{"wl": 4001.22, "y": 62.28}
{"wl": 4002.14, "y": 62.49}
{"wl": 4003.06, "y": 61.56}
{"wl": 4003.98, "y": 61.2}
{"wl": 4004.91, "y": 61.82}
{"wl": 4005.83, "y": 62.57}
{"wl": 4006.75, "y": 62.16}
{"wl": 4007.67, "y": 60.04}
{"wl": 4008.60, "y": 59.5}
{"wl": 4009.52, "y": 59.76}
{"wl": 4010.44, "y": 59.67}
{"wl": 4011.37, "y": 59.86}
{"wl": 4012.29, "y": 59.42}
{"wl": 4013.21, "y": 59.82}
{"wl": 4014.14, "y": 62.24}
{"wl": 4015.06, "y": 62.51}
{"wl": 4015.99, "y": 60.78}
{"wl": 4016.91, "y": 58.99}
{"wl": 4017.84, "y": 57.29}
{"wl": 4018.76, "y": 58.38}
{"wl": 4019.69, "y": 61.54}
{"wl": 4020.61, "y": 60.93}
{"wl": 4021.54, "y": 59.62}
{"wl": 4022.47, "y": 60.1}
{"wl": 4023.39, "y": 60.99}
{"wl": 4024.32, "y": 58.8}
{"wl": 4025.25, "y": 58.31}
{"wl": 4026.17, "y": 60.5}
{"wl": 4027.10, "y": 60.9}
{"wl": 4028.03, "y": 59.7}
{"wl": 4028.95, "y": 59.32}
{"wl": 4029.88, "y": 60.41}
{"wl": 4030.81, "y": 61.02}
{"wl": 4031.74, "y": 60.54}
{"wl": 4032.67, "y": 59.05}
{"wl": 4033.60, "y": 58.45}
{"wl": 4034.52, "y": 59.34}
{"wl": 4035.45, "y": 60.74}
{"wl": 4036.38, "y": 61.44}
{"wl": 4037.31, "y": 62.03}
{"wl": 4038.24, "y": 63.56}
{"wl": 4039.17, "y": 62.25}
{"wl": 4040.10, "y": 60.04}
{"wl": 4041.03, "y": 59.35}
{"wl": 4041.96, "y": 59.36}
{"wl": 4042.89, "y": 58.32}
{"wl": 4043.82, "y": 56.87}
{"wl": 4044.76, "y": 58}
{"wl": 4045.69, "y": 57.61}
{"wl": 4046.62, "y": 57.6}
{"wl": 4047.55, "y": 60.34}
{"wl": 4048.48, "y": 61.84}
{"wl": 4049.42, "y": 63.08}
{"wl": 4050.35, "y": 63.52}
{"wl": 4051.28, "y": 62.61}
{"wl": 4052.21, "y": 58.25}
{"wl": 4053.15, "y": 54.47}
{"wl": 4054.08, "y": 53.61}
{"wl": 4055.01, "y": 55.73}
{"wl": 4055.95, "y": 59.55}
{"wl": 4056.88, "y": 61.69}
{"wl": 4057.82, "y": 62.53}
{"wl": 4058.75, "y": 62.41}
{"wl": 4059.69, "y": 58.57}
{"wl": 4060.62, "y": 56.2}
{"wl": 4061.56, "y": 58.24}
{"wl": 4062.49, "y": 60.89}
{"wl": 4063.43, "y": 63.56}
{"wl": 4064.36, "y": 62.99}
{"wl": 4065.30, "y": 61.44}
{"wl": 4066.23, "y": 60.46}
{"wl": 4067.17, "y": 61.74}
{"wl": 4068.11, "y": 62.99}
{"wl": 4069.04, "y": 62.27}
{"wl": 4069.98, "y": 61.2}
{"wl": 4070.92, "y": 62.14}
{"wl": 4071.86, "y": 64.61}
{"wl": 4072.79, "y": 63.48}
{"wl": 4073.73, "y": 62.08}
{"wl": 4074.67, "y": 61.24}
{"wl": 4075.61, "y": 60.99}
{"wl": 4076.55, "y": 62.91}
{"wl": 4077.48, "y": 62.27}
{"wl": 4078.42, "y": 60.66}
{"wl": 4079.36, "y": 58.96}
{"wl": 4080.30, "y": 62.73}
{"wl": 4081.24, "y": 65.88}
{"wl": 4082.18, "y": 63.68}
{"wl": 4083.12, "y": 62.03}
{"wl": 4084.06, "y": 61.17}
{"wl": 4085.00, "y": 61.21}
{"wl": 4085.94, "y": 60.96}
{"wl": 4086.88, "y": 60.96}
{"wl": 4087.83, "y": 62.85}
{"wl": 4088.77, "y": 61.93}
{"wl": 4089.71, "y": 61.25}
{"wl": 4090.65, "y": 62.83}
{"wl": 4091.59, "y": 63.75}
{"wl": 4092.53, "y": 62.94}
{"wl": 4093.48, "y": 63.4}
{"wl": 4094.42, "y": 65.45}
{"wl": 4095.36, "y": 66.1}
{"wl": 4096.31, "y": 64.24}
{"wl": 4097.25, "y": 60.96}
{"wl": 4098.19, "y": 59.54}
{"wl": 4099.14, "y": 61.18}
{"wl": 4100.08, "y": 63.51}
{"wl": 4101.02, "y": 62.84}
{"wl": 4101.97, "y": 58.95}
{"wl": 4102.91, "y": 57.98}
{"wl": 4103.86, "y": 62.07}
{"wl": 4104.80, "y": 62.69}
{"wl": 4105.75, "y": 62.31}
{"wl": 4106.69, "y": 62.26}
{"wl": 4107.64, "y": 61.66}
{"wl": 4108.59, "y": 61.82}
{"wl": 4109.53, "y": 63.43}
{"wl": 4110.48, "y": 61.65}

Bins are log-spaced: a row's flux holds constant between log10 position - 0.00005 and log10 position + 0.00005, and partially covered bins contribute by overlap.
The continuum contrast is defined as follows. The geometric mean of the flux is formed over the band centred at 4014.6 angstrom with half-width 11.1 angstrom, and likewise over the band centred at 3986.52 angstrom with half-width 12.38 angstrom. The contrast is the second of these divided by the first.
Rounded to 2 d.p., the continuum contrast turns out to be 1.05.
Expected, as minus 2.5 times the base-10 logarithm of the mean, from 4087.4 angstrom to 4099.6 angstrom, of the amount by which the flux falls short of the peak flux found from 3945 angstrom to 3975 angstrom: -2.1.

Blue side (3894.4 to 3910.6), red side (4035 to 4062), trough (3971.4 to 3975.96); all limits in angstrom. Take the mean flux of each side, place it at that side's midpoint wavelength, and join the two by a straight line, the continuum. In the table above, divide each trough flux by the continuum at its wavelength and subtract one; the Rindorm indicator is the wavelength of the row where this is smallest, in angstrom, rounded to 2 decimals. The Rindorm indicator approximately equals 3972.76 angstrom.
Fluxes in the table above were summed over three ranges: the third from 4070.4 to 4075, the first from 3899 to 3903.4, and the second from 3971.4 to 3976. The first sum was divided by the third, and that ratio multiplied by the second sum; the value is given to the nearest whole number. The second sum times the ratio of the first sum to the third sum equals 342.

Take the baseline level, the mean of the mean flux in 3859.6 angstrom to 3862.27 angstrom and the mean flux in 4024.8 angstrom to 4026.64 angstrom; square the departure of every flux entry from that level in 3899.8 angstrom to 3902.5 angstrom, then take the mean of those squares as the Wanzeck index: 0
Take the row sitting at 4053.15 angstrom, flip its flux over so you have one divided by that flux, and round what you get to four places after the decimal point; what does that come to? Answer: 0.0184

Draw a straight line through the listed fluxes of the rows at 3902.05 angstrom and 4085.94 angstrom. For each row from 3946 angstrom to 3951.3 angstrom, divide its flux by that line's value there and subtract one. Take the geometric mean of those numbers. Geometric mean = 0.024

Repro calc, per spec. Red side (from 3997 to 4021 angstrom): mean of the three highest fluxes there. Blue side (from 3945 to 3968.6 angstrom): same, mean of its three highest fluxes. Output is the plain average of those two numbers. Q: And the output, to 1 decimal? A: 65.9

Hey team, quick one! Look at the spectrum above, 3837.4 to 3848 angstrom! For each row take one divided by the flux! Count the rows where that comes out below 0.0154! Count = 12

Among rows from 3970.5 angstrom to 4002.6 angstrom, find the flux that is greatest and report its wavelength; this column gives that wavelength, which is 3977.34 angstrom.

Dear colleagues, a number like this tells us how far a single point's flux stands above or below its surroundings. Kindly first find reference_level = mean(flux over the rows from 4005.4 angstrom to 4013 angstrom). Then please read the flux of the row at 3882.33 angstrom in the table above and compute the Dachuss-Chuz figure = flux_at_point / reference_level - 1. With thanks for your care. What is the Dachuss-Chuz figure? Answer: 0.11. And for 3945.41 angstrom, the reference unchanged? 0.14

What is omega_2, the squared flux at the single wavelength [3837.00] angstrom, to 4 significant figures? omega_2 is 4998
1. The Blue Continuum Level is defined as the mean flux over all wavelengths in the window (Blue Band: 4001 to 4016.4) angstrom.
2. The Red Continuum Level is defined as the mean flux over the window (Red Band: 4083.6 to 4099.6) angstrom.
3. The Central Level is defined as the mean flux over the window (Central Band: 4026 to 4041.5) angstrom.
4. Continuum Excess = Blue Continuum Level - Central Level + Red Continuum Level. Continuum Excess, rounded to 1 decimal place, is 62.9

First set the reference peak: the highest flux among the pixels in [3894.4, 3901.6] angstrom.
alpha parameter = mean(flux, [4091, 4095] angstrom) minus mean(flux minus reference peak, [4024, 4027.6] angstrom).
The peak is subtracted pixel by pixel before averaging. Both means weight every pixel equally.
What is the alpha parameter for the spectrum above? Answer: 75.8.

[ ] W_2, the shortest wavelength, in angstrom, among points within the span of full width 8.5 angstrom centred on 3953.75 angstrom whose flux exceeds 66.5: 3949.96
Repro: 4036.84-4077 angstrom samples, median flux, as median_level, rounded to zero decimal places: 61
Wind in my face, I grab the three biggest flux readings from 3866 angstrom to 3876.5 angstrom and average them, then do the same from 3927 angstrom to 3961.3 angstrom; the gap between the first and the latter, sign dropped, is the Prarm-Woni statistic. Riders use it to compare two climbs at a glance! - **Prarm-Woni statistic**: 9.8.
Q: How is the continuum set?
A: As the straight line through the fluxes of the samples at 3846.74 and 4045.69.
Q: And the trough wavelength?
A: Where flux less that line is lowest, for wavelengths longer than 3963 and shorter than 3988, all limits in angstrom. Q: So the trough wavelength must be 3987.42 angstrom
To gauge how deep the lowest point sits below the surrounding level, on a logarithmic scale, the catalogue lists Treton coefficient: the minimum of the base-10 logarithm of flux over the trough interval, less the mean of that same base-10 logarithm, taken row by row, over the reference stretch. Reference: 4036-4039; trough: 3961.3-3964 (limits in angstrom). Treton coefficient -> 0.036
